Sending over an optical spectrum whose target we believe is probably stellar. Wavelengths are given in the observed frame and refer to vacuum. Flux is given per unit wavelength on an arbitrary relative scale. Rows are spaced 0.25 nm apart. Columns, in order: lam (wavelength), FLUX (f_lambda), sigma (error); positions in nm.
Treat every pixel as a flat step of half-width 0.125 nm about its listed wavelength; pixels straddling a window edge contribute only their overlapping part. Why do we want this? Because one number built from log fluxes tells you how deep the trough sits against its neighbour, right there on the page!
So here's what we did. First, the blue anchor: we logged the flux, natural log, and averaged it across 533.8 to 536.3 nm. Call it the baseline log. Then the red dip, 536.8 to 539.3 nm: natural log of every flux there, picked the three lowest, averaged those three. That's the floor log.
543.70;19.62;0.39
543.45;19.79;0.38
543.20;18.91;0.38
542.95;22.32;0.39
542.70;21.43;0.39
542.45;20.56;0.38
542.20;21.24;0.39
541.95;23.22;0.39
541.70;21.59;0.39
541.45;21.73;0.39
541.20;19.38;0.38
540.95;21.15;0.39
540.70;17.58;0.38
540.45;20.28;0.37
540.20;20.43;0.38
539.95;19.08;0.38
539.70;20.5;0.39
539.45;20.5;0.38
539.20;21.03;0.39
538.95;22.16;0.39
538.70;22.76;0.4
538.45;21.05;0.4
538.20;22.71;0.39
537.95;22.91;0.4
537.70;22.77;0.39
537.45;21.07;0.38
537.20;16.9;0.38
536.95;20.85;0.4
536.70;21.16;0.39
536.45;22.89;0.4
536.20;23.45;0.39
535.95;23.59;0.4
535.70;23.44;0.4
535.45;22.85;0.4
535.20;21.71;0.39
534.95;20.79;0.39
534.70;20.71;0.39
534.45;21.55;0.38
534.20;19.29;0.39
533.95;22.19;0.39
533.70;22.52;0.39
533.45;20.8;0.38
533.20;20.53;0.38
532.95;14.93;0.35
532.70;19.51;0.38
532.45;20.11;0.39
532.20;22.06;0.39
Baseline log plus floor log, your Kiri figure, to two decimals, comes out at 6.06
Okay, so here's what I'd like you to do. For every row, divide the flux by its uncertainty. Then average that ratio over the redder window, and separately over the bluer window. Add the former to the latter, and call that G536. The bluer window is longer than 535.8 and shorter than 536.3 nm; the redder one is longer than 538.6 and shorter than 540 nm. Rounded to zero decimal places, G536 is 114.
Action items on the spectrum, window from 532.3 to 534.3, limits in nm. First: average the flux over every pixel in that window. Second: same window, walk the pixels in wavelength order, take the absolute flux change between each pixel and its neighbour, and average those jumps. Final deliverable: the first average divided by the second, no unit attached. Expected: 9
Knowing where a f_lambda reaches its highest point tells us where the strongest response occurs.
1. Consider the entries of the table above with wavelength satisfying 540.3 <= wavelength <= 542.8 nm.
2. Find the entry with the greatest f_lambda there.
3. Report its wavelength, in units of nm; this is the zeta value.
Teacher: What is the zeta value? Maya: 541.95 nm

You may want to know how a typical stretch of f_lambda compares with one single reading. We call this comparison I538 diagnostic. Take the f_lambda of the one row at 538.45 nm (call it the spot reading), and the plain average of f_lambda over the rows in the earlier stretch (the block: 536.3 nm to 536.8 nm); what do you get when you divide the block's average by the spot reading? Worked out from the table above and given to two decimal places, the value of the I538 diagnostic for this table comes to 1.05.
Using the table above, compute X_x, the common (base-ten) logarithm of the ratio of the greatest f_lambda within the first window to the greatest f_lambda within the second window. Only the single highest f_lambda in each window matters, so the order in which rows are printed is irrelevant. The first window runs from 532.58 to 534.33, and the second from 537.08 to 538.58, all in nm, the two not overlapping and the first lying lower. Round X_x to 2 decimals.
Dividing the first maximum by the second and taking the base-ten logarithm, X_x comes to -0.01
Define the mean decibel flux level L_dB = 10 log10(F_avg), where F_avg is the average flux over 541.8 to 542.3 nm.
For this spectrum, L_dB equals 13.47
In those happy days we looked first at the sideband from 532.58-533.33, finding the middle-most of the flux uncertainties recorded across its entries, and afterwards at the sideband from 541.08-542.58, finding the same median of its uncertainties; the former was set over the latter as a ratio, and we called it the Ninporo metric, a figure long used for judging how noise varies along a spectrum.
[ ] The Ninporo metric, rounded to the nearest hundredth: 0.97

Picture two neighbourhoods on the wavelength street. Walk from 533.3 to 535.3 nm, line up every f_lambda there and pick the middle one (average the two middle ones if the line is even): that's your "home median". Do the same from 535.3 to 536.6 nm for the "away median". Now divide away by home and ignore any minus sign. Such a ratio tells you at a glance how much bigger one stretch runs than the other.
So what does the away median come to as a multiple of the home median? 1.11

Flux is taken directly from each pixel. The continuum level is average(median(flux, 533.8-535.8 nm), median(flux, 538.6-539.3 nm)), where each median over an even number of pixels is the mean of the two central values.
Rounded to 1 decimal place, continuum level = 21.9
